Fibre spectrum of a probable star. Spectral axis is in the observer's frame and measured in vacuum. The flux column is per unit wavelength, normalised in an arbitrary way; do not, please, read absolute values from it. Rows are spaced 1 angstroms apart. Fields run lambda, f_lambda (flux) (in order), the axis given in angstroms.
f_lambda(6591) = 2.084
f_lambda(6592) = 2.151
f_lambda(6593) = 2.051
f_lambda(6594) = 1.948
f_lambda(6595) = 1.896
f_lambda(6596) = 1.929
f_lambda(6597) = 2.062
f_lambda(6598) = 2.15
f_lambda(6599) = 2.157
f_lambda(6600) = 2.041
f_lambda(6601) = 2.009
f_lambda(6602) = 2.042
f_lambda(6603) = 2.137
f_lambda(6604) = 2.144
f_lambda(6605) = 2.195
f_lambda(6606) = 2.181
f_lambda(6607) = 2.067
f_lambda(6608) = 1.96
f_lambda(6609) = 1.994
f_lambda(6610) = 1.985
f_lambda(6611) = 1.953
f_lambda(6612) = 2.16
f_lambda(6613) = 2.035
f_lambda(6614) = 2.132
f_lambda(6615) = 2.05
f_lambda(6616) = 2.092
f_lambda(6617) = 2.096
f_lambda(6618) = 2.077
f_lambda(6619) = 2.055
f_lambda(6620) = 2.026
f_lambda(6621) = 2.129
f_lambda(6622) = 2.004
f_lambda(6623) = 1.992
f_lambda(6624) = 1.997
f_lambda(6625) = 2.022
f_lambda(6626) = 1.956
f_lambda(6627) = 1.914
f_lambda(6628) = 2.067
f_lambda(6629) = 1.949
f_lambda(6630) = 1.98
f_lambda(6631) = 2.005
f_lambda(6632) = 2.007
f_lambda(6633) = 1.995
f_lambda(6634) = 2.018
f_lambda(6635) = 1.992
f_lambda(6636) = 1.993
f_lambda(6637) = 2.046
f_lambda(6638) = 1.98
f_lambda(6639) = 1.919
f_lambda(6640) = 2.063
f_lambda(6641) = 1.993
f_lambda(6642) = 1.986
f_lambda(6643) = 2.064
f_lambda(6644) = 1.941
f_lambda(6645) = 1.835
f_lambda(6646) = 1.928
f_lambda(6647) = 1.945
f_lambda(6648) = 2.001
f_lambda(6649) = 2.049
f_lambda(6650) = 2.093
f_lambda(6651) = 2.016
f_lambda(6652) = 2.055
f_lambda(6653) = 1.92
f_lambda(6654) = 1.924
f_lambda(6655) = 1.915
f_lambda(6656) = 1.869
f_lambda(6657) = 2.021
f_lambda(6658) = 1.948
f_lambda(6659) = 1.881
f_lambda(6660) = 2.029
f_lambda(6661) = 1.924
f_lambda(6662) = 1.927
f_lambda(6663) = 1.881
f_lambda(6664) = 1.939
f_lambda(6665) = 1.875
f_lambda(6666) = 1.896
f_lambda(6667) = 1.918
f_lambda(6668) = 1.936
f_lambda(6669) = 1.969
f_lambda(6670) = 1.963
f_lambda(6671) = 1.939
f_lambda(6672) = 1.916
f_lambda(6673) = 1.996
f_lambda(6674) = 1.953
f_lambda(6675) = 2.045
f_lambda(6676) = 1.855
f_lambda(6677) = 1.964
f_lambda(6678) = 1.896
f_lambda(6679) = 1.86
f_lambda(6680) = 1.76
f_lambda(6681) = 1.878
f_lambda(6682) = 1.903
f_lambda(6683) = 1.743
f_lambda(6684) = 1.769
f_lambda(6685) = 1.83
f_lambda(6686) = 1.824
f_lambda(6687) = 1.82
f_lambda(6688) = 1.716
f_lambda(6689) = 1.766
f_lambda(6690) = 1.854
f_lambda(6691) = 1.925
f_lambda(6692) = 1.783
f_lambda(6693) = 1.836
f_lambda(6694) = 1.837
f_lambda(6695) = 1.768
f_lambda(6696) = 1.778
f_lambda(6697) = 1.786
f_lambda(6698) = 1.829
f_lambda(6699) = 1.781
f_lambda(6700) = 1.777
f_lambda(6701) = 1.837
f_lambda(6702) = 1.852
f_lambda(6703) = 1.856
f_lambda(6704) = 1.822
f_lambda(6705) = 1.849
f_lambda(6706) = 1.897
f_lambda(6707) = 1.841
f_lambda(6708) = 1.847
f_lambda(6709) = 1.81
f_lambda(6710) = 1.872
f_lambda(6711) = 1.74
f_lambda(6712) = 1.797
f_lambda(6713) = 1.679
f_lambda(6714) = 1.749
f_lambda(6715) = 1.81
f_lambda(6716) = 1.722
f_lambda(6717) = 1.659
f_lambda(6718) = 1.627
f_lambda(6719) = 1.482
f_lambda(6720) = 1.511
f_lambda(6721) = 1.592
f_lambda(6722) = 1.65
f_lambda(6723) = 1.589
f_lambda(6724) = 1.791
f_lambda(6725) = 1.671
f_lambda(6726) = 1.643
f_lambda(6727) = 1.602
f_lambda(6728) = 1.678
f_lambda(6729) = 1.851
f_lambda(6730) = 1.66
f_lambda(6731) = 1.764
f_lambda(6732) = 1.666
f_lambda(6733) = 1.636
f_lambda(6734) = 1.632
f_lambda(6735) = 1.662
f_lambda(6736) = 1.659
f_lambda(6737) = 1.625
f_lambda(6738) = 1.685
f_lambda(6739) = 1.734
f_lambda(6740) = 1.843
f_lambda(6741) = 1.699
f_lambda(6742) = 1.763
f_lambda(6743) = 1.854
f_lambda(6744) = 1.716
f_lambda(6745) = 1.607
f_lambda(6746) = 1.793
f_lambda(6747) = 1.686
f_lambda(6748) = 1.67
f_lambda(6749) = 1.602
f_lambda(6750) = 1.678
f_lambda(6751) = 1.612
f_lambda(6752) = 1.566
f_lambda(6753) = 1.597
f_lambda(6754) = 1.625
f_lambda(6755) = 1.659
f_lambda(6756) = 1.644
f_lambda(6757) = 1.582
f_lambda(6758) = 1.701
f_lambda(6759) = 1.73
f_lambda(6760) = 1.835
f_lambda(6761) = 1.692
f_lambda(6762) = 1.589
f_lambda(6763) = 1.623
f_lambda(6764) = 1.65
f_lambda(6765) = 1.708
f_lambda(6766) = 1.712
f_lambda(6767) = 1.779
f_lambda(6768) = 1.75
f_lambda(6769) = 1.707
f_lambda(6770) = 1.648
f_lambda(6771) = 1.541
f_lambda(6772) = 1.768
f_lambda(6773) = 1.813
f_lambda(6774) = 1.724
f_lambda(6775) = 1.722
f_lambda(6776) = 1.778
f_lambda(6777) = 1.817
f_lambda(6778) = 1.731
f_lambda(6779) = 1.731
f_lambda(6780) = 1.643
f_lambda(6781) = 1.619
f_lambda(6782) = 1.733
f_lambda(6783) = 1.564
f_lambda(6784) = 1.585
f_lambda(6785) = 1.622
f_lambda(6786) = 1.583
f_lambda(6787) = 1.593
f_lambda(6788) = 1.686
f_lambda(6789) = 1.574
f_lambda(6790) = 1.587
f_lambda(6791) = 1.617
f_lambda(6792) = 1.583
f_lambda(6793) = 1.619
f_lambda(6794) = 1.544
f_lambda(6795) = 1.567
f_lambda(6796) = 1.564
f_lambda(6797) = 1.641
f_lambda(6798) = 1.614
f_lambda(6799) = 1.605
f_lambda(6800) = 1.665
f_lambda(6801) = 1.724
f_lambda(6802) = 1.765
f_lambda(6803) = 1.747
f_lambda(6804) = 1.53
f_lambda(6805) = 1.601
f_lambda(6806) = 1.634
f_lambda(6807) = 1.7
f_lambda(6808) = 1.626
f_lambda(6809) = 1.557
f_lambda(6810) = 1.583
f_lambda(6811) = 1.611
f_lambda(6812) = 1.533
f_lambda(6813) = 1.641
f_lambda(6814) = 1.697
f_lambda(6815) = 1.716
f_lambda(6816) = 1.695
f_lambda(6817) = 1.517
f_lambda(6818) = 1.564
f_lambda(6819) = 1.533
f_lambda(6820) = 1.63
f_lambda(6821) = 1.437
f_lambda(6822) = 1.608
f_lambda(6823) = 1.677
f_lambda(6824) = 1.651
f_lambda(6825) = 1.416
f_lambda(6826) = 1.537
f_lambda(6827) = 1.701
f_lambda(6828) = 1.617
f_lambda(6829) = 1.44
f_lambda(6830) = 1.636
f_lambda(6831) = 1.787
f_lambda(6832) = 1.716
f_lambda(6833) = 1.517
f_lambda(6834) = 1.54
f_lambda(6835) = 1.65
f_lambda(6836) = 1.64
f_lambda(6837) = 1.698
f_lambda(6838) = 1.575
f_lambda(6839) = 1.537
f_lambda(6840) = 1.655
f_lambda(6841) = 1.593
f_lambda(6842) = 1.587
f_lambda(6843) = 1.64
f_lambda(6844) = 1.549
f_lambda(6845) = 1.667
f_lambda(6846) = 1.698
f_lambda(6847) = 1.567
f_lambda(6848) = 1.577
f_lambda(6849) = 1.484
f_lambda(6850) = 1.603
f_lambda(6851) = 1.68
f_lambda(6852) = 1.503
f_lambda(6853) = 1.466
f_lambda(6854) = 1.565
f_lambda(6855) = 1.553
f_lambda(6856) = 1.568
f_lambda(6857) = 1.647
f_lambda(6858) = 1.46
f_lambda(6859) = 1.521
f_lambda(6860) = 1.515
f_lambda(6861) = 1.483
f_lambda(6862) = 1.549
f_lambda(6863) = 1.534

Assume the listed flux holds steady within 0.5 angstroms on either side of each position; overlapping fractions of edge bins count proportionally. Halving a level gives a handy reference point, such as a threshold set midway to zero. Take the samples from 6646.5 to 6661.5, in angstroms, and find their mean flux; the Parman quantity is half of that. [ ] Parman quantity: 0.99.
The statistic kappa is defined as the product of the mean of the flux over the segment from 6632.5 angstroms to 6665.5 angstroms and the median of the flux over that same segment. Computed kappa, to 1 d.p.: 3.9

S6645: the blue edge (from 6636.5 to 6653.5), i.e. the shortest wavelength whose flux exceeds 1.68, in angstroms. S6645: 6637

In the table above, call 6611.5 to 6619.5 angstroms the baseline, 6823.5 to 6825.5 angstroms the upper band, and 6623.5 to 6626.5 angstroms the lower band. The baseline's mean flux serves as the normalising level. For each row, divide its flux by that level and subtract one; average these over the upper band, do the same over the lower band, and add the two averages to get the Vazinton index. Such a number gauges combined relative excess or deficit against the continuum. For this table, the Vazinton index -0.3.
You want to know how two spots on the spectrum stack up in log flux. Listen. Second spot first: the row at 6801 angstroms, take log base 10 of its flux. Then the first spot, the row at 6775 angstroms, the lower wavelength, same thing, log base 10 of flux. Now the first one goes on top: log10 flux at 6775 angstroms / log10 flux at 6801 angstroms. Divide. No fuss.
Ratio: 1.0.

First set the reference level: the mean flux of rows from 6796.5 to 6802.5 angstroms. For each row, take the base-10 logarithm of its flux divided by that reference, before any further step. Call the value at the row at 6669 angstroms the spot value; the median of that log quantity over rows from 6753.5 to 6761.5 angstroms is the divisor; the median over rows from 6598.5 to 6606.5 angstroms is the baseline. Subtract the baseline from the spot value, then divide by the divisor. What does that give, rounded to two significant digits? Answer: -22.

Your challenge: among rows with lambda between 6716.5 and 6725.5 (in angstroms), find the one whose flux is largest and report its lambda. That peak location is 6724 angstroms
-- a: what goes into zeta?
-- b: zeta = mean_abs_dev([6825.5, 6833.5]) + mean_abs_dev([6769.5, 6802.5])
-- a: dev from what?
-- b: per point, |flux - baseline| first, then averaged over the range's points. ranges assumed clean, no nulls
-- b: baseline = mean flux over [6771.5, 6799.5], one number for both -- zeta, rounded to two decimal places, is 0.16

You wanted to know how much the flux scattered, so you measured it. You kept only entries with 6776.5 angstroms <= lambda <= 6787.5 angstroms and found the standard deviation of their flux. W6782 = 0.08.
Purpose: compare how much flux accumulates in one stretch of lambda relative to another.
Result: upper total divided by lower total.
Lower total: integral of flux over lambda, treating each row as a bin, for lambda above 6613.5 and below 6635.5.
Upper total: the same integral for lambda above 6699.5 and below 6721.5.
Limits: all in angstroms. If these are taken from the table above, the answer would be 0.867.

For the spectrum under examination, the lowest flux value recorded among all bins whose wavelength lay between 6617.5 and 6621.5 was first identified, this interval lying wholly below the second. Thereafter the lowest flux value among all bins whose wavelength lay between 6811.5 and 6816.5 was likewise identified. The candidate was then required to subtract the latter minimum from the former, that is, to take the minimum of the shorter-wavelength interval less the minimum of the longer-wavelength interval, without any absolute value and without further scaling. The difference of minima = 0.49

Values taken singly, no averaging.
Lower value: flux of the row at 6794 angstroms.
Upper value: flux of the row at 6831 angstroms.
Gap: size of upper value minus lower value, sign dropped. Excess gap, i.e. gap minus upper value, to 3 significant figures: -1.54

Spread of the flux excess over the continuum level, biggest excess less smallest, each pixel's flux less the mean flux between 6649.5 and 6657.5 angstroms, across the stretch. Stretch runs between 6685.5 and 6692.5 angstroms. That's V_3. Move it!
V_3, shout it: 0.21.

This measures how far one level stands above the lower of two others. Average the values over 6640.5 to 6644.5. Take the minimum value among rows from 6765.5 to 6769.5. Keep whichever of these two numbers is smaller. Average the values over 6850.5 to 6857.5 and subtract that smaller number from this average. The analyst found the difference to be -0.14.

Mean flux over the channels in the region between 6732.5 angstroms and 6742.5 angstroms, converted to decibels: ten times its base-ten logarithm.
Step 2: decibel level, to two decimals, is 2.29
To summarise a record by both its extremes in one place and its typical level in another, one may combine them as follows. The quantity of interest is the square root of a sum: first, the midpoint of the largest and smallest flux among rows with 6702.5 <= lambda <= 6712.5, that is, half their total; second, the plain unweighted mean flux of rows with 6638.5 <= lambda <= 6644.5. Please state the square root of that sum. 1.95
